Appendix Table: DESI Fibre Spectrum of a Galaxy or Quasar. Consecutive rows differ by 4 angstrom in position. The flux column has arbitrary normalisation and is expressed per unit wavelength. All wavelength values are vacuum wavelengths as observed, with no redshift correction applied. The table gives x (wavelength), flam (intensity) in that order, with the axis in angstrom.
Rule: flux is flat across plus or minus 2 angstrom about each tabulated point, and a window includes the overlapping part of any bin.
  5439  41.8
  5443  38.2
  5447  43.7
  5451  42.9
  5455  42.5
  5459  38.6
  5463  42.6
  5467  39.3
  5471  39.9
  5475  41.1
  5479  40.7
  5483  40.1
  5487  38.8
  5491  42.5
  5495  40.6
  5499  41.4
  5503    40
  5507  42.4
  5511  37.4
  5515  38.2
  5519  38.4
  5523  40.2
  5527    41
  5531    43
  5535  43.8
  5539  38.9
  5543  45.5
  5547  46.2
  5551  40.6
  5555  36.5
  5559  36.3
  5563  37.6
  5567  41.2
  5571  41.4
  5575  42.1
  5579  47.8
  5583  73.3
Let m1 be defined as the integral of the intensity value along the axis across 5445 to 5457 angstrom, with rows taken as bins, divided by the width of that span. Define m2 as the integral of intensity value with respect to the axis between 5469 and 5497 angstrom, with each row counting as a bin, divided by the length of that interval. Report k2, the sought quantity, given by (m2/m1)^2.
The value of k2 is 0.89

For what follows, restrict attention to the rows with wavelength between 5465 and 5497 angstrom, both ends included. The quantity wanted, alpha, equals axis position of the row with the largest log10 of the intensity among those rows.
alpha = 5491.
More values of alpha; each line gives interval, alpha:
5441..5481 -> 5447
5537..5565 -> 5547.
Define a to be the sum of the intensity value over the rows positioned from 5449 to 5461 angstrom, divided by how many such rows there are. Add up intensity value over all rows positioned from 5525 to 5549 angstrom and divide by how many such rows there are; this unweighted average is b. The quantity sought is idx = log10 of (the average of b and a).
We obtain 1.63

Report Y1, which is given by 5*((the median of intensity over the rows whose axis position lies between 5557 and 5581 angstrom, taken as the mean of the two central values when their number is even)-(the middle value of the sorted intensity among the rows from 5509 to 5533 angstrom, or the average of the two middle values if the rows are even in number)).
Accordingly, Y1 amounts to 10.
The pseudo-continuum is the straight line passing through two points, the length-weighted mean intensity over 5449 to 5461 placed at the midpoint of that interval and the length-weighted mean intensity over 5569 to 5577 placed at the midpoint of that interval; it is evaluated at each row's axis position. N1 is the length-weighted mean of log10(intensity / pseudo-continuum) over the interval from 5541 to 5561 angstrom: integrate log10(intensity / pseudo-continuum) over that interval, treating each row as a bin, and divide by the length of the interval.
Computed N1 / -0.0092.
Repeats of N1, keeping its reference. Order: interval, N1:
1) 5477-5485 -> -0.0109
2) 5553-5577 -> -0.0281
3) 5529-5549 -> 0.0181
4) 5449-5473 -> -0.0045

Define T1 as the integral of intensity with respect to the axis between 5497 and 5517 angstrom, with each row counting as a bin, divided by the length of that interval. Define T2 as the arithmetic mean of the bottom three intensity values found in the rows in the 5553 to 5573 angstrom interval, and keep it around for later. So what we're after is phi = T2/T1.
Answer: 0.92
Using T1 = 39.9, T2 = 36.8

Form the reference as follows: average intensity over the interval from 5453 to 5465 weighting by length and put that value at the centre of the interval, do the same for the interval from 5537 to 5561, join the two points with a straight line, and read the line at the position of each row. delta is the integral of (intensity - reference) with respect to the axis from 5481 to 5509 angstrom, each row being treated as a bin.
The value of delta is -5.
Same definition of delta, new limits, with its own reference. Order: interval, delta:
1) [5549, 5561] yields -34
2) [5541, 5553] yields 41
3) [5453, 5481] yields -14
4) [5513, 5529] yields -22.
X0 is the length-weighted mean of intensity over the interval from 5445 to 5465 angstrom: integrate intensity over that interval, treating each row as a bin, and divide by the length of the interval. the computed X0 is 42.1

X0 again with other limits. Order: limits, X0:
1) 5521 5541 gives 41.4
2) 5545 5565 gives 39.4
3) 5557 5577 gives 39.7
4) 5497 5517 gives 39.9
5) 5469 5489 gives 40.1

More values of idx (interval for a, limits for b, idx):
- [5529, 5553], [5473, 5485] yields 1.62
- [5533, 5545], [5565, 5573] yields 1.62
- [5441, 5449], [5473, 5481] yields 1.61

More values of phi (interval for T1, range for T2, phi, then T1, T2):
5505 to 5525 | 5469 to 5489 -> 1.01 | 39.3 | 39.6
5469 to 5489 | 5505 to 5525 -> 0.95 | 40.1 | 38.0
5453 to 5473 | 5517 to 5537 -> 0.98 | 40.6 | 39.9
